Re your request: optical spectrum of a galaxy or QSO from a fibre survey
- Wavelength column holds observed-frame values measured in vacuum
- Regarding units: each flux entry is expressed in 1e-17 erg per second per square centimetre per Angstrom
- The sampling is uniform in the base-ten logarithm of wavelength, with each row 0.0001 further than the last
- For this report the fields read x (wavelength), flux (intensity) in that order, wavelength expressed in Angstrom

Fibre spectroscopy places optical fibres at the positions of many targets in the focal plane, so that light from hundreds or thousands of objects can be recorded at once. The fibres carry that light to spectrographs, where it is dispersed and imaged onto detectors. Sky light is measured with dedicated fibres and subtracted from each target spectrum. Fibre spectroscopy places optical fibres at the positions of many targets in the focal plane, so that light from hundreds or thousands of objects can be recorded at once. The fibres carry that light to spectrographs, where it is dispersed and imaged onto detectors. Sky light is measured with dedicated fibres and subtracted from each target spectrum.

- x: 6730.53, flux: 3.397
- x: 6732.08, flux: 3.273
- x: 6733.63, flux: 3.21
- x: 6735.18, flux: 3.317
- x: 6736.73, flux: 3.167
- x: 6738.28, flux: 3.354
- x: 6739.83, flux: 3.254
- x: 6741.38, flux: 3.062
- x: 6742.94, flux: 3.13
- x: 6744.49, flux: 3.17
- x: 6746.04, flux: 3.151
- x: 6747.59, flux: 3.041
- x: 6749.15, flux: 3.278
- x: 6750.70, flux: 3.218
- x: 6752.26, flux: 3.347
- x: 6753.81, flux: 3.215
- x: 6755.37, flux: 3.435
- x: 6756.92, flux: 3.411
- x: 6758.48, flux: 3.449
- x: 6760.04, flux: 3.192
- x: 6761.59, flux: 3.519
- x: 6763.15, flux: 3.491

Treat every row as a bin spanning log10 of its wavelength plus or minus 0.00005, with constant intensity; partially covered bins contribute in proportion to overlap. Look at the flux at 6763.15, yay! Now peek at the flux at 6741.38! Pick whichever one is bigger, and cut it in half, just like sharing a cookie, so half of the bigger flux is 1.75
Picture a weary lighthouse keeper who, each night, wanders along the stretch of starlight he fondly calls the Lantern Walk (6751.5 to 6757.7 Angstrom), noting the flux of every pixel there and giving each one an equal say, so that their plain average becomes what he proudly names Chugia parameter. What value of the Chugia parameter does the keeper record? 3.35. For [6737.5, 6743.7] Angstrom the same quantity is 3.20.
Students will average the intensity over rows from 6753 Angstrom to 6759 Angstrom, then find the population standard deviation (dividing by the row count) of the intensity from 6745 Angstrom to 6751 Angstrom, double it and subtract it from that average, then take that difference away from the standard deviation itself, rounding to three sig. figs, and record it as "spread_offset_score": -3.11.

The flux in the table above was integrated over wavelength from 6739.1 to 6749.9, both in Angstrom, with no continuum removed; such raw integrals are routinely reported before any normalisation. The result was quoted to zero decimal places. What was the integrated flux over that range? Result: 34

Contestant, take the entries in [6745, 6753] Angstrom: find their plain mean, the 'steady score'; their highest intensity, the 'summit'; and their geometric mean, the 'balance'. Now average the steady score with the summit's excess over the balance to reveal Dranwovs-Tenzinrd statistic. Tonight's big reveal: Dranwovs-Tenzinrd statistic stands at 1.67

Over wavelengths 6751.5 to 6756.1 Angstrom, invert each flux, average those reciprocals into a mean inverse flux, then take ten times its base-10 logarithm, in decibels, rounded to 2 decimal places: -5.22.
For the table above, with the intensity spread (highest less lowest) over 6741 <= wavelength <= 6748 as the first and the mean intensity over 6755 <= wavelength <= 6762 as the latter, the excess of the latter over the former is 3.27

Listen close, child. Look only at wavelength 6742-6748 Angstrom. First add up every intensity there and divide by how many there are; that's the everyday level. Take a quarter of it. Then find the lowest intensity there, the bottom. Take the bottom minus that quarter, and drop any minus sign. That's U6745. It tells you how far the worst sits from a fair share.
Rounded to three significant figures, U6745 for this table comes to 2.26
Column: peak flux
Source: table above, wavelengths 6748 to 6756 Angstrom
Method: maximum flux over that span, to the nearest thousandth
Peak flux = 3.435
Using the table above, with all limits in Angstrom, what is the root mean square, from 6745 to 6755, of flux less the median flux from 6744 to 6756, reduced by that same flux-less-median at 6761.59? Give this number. -0.21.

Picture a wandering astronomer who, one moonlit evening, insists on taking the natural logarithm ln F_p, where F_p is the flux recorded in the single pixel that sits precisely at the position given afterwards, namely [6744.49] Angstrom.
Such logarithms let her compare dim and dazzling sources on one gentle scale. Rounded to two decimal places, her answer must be 1.15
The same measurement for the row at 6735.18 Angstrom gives 1.20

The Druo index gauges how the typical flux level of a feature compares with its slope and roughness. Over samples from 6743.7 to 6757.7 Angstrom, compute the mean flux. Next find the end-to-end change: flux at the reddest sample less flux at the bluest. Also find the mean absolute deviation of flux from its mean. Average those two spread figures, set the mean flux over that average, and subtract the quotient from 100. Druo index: 81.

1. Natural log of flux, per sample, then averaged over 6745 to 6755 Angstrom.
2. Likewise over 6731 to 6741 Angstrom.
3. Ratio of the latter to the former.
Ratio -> 1.01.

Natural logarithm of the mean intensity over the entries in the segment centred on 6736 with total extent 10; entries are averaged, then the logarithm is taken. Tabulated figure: 1.18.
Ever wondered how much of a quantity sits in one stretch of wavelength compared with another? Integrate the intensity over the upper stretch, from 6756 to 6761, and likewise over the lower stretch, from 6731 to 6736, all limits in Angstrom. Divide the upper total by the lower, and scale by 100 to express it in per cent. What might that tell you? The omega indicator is 103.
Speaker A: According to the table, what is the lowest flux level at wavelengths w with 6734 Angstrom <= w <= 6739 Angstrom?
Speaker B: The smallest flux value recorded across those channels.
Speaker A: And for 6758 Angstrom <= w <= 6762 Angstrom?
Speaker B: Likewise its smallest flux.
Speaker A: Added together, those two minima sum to 6.36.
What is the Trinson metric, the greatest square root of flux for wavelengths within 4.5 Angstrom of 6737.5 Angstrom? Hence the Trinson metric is 1.83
